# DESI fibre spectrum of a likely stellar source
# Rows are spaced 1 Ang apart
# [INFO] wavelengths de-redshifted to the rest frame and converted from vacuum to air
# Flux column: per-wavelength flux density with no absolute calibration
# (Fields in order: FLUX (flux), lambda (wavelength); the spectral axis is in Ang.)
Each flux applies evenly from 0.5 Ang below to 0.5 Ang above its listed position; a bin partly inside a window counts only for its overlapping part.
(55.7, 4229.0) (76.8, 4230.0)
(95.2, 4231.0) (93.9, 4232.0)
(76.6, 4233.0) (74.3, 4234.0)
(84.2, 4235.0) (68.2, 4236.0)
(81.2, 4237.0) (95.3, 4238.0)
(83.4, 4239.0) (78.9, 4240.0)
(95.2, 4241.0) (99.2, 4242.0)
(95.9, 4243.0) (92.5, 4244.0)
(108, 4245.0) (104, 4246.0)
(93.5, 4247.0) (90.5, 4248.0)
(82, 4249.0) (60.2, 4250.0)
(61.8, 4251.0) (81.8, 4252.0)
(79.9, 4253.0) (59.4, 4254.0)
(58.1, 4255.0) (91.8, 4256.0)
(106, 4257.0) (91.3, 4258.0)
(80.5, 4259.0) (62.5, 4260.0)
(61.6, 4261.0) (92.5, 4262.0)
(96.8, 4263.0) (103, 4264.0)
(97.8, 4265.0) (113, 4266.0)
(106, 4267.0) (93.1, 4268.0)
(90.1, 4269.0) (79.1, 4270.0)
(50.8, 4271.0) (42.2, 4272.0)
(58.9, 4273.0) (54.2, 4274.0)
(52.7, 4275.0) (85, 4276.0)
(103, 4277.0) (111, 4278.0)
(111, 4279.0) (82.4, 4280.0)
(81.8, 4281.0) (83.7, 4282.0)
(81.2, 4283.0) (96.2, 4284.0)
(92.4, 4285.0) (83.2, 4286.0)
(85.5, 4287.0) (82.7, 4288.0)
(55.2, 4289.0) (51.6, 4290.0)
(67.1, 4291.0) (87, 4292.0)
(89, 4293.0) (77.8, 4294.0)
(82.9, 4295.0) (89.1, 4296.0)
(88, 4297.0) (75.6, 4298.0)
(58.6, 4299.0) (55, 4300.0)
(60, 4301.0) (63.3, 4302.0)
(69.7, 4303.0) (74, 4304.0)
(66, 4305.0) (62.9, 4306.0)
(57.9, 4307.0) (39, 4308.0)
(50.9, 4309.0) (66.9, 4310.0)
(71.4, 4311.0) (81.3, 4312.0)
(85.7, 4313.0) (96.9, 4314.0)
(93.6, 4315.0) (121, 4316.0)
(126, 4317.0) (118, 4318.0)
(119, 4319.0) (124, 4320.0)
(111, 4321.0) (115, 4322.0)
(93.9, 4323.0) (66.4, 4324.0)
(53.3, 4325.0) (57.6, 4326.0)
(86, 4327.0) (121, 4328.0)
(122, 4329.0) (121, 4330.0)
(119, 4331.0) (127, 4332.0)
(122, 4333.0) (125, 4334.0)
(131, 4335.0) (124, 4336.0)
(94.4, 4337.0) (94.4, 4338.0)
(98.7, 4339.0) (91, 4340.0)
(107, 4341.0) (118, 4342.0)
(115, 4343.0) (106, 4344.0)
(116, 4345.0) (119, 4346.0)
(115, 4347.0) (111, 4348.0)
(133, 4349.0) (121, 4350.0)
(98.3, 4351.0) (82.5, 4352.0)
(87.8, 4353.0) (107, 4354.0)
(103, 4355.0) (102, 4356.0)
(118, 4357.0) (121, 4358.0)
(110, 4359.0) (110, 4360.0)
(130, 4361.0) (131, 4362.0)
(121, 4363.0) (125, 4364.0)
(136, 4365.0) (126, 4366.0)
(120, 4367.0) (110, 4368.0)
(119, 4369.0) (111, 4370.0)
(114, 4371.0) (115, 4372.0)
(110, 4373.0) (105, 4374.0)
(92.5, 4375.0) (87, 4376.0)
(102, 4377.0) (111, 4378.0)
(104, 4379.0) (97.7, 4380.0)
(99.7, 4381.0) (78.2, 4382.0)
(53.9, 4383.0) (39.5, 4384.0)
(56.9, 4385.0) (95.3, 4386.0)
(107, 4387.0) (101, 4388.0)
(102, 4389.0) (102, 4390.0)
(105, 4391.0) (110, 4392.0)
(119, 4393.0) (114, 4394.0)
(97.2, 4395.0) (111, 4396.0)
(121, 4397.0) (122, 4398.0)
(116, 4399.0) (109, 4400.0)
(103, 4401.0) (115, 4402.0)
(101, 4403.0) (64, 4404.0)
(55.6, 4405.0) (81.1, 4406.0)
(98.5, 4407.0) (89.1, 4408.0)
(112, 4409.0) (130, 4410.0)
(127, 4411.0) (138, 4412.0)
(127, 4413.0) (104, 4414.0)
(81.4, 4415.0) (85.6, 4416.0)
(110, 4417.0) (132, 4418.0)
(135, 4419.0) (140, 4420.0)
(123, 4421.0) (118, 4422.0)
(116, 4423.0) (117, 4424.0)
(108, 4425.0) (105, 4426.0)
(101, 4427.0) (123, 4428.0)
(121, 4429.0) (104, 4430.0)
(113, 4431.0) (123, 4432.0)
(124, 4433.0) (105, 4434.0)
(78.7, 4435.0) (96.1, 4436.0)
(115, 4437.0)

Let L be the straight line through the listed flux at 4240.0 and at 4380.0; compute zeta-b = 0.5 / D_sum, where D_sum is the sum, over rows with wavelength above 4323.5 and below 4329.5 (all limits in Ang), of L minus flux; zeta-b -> 0.0136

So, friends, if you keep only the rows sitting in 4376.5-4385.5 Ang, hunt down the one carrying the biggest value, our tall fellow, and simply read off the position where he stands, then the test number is 4378.0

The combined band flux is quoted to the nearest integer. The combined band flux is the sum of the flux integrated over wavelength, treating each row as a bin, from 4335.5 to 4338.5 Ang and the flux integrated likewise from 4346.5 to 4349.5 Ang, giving 672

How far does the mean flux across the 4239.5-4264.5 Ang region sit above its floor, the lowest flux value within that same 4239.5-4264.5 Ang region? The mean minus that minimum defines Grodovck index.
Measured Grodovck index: 27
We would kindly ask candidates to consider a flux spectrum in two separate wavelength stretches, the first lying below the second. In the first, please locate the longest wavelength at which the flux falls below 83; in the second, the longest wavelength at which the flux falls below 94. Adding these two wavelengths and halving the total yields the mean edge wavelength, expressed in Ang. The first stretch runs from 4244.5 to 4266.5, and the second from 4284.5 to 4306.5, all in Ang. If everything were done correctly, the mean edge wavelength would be 4283.5 Ang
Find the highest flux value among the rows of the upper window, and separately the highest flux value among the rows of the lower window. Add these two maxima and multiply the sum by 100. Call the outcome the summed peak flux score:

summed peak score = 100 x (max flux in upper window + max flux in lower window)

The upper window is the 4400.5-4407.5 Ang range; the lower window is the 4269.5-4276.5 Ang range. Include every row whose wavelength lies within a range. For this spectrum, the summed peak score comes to 20000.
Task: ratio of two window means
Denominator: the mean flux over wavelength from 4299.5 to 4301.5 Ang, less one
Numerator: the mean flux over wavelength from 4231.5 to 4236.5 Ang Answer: 1.41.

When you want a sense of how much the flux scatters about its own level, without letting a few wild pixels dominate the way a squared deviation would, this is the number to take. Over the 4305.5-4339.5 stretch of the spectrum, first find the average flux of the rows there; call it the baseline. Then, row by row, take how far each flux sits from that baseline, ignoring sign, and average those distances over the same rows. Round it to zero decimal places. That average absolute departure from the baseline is 23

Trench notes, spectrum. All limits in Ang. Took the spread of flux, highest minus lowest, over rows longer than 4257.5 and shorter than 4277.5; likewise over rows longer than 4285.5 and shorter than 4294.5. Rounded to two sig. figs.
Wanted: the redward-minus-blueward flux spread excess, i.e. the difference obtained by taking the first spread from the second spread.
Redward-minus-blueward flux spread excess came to -33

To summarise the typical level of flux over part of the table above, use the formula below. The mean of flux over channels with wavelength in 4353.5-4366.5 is 118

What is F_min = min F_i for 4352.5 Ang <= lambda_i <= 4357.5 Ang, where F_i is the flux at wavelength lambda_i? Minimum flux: 87.8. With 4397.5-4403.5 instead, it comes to 101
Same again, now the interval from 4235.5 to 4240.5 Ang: 68.2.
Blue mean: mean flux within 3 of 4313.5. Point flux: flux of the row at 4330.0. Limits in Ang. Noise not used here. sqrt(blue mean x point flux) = 105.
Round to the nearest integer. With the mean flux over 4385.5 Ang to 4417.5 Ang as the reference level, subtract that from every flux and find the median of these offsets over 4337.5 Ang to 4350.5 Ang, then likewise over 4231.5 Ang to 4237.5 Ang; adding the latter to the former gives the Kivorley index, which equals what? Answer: -16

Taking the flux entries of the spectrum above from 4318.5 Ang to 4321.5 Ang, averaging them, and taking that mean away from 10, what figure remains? -108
